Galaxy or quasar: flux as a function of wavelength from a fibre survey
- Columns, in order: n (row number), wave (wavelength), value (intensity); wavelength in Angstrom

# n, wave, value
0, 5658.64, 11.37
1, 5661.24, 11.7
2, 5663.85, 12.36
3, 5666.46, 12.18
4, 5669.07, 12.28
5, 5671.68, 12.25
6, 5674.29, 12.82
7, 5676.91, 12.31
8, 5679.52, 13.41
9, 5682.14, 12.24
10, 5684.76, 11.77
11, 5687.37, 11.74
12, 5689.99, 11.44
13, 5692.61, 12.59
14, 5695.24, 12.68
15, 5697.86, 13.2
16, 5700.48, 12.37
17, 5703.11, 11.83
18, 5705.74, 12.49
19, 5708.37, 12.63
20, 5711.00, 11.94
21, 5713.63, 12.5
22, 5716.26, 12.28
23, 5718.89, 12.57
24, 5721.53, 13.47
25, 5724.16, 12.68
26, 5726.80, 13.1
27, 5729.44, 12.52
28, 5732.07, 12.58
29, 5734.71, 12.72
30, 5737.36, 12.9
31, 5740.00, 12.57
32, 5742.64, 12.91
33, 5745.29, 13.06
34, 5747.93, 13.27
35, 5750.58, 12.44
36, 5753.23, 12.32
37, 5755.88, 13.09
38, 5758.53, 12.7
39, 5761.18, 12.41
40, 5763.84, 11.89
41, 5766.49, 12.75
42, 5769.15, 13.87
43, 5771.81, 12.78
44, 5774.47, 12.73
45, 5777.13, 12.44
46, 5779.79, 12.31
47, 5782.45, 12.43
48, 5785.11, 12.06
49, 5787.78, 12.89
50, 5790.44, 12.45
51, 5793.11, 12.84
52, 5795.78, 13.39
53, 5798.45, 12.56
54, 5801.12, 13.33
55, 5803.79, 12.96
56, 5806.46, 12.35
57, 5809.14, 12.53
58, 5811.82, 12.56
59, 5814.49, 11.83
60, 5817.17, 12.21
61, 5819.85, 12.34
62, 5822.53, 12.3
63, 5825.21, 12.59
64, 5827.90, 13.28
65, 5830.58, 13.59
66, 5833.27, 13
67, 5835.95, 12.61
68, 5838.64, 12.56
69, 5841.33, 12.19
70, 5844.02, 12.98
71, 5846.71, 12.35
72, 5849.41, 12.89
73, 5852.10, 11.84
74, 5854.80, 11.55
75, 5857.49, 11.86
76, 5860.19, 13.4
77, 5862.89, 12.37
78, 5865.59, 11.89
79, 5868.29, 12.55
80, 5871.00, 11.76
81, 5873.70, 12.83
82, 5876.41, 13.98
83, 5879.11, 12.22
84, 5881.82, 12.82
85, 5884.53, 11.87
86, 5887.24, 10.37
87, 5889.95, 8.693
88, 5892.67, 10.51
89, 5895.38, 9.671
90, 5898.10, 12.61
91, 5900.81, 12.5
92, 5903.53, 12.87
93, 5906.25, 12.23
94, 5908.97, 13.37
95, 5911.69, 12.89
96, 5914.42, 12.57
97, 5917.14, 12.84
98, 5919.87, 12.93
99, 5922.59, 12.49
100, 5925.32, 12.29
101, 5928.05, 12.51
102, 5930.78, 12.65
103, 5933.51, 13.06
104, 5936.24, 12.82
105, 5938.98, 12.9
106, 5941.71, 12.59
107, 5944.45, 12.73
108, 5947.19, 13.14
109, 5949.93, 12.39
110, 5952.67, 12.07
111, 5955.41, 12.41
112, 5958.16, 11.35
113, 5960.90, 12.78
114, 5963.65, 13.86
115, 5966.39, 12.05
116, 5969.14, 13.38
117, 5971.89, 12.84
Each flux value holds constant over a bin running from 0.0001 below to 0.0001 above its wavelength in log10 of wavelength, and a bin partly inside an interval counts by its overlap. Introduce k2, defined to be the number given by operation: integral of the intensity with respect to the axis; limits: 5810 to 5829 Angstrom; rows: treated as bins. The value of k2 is 236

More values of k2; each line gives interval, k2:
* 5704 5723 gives 238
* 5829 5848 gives 243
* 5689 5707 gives 223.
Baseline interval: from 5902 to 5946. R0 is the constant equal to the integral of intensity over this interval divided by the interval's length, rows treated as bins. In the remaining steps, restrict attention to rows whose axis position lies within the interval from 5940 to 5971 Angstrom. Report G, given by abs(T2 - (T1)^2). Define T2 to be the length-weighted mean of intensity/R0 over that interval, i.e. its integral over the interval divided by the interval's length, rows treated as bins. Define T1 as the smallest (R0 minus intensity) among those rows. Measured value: 0.28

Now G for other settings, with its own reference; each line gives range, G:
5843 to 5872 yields 0.52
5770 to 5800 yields 0.56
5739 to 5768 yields 0.71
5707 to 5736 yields 0.45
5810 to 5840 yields 0.26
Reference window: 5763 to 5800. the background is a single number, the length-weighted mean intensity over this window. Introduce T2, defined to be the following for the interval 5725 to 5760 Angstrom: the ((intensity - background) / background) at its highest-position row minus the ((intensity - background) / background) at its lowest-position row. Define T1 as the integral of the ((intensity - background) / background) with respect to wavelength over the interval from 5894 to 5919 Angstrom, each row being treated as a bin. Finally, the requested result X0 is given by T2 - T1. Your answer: 0.5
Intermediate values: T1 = -0.6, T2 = -0.03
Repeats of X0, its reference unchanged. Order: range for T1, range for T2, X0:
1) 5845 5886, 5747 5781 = 0.8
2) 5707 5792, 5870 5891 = -0.1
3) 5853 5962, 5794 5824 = 3.4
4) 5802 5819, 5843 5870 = 0.3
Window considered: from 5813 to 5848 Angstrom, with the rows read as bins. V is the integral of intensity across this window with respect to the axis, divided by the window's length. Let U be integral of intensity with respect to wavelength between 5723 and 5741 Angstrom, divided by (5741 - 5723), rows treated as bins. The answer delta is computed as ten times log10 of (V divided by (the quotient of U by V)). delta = 10.96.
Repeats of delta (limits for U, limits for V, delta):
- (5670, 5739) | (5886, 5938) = 10.69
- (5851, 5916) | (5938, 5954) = 11.22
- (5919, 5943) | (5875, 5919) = 10.56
